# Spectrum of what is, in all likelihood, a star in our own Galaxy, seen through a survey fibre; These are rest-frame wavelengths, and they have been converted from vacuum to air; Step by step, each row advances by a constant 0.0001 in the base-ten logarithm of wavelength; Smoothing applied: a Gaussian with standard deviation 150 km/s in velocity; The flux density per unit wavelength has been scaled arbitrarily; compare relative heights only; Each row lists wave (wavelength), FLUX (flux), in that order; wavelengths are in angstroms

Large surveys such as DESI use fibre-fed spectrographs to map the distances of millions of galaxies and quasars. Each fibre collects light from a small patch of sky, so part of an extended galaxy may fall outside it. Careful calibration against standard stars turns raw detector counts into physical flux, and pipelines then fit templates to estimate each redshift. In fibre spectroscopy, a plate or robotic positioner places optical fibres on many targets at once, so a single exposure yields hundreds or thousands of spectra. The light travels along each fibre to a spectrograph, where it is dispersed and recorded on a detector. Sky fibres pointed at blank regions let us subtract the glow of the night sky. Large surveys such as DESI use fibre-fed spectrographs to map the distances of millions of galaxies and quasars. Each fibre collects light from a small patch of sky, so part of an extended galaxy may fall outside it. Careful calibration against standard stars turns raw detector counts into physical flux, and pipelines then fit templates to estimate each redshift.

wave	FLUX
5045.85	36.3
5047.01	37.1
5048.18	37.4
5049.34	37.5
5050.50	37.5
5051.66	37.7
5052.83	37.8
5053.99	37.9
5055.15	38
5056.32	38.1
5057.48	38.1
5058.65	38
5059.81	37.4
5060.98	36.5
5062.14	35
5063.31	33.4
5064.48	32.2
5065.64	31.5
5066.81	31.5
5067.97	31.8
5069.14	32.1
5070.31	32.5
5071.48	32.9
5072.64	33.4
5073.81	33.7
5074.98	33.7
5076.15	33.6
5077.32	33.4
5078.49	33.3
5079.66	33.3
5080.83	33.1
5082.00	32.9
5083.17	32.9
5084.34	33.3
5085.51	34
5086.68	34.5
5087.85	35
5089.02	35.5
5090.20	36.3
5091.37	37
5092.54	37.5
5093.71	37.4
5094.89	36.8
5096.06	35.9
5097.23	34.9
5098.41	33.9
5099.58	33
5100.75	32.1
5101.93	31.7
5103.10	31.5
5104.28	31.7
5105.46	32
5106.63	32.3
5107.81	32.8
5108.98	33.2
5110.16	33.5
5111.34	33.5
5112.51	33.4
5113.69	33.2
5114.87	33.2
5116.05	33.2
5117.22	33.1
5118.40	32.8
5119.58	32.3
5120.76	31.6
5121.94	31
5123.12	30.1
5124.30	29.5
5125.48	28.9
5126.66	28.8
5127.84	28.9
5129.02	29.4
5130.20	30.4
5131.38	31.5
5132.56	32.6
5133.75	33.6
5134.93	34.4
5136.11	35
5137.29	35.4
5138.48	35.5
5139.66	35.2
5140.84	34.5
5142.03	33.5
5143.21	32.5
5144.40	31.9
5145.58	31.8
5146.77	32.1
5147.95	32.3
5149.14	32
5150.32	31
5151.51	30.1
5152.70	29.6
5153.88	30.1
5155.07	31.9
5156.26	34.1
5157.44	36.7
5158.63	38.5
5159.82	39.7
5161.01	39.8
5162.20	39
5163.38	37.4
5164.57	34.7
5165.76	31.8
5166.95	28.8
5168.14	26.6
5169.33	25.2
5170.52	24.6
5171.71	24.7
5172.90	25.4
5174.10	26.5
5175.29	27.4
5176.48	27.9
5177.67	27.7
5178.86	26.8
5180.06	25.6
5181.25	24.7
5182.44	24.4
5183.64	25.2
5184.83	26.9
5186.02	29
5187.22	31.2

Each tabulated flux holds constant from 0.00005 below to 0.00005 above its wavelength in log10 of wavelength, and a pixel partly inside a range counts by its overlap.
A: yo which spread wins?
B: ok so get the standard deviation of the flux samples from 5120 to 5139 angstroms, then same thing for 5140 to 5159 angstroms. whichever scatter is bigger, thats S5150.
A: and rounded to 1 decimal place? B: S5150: 2.4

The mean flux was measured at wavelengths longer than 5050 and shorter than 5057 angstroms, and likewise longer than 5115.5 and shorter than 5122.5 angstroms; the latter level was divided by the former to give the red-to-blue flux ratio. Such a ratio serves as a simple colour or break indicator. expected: 0.85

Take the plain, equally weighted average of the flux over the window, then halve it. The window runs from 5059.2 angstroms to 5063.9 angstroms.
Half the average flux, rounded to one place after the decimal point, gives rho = 17.8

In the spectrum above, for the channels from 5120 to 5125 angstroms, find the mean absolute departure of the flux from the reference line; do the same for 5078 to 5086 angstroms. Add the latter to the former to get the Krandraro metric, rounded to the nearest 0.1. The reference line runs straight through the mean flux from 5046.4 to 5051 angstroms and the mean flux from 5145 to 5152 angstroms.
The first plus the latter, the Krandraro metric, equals 4.7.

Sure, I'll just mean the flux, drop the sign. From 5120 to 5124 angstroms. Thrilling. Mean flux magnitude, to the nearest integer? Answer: 31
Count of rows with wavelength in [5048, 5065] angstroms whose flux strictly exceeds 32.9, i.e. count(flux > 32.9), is 14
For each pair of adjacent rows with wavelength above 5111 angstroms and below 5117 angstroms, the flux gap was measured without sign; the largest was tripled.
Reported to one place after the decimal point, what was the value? 0.6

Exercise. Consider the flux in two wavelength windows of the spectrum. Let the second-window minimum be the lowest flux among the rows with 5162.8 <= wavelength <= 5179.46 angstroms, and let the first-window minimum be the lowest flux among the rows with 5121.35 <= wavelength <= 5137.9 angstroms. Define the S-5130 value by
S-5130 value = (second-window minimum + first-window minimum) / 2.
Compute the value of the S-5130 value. 26.7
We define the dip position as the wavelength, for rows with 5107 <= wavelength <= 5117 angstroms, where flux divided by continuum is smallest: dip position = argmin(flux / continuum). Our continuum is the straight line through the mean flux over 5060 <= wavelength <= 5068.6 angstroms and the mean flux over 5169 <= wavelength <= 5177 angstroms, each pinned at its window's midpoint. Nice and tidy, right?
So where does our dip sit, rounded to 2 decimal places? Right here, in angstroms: 5107.81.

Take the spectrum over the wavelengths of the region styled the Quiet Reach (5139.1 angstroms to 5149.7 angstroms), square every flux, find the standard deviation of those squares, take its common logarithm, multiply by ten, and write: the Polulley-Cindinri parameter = 19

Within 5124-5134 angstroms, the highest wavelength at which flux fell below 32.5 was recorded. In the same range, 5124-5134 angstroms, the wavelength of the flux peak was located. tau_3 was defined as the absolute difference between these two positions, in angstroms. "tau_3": 2.4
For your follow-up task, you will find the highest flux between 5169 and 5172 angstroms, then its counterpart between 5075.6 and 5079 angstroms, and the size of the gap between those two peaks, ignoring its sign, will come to 8.4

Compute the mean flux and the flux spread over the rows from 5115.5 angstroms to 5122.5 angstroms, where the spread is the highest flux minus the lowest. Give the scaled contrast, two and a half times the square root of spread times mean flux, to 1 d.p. 21.1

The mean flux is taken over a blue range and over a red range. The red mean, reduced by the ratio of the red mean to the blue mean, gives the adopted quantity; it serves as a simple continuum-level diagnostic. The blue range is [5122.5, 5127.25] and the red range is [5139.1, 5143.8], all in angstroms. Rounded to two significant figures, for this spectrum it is 33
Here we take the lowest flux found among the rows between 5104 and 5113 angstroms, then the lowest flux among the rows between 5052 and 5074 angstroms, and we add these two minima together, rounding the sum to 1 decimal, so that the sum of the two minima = 63.2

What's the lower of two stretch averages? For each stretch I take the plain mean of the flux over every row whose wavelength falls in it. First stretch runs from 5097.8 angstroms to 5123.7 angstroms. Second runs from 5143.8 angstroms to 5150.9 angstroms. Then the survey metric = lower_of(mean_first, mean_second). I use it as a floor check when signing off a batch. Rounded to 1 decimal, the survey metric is 31.9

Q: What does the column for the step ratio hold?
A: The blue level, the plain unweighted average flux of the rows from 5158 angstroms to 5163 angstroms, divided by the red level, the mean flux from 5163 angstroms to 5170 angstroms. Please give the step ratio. 1.3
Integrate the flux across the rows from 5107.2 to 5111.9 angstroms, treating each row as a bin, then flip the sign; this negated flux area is -156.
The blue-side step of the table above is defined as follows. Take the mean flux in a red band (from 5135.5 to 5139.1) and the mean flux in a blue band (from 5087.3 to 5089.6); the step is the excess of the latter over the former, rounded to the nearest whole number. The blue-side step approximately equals 0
